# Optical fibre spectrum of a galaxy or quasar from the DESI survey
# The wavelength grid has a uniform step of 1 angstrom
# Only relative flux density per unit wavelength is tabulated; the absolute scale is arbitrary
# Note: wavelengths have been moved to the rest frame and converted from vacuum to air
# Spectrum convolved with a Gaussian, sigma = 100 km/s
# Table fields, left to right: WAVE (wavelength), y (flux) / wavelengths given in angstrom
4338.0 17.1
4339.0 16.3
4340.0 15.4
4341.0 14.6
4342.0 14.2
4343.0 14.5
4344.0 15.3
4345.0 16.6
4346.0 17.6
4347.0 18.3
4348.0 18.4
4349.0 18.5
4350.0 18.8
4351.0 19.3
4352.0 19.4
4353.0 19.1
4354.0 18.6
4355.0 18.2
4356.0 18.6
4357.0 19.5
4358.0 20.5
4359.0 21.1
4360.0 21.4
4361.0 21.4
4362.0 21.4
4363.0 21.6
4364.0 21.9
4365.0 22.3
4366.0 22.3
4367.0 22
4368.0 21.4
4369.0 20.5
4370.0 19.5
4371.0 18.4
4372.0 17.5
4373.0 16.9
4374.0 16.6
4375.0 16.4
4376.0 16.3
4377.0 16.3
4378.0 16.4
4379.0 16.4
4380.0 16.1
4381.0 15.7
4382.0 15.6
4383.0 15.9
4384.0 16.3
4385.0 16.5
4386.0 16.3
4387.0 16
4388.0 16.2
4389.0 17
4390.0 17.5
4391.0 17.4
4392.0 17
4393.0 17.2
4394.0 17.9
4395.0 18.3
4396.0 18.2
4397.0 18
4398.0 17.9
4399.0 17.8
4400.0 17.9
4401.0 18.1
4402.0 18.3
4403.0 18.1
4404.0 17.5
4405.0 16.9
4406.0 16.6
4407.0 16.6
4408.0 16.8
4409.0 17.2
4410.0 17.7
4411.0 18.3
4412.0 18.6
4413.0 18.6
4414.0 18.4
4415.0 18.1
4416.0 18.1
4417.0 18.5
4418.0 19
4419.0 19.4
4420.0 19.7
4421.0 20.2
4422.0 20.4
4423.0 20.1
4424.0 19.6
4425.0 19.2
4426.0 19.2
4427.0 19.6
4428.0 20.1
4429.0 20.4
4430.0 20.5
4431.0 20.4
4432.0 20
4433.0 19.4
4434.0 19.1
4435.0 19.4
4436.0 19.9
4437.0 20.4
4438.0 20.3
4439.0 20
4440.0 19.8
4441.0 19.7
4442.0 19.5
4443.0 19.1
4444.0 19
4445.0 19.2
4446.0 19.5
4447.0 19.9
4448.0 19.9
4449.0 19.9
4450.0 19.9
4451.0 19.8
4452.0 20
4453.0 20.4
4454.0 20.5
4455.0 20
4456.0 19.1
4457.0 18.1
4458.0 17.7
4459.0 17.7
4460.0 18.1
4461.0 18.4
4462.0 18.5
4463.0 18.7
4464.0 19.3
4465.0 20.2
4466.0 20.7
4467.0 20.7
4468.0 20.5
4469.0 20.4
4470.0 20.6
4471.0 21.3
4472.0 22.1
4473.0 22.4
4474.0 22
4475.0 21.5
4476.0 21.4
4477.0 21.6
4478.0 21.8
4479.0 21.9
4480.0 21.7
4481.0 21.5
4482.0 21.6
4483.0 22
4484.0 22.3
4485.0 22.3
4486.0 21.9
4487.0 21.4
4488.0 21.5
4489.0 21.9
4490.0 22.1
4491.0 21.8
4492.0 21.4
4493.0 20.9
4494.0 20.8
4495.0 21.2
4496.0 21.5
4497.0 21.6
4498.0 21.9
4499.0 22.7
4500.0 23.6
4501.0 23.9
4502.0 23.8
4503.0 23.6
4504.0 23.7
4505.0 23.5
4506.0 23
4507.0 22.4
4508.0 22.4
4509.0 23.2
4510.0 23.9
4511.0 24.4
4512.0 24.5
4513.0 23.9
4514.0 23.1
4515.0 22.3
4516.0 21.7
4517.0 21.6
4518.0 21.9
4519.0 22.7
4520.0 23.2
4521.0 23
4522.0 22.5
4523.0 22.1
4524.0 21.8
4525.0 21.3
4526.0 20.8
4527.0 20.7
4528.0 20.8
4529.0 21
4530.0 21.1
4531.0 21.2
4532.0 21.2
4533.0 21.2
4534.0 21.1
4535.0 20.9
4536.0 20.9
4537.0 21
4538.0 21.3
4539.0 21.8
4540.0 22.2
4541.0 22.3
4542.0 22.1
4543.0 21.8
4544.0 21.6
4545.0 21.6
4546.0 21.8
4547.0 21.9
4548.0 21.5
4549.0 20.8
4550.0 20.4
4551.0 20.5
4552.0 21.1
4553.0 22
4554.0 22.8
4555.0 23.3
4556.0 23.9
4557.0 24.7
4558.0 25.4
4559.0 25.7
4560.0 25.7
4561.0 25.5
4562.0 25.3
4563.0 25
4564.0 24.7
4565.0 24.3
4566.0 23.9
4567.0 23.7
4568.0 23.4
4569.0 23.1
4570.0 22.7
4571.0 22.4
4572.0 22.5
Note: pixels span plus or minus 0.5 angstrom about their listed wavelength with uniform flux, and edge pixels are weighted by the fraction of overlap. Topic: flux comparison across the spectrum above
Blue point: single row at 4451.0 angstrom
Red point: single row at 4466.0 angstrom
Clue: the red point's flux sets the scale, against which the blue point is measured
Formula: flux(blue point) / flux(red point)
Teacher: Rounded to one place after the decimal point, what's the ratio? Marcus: 1.0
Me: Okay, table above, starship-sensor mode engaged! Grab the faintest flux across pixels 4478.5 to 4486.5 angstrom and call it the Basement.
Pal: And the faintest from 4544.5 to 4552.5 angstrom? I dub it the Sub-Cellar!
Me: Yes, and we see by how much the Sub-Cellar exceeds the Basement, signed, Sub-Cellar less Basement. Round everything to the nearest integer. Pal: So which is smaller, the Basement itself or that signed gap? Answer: -1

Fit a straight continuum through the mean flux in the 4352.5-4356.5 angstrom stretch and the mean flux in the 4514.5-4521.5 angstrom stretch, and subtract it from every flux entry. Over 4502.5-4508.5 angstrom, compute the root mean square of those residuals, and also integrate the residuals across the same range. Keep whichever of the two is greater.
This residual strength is 6.2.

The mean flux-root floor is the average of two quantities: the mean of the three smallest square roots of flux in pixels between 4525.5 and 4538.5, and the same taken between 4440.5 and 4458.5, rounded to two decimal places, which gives 4.42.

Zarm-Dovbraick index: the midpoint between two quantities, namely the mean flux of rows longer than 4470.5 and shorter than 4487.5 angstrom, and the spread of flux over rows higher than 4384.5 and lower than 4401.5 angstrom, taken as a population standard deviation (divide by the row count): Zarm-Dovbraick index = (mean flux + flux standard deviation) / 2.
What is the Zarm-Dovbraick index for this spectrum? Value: 11.3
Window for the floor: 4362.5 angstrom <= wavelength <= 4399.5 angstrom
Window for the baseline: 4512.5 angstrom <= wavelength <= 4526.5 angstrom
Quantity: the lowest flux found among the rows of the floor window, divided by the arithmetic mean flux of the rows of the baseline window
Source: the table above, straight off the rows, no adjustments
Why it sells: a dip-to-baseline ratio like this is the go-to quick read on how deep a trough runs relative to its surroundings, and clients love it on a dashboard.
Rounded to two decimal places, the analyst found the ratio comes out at 0.70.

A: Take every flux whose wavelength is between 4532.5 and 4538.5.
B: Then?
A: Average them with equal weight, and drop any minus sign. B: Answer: 21.1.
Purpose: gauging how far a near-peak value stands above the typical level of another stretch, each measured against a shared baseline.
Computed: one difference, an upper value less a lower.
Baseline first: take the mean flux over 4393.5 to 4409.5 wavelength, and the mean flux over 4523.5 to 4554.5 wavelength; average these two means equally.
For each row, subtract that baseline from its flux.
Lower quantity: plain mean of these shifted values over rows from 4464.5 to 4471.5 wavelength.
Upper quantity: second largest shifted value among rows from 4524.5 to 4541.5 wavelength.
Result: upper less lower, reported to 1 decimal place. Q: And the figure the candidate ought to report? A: 1.6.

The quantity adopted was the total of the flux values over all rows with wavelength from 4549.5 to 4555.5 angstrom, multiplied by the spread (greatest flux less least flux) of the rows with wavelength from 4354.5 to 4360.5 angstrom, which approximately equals 416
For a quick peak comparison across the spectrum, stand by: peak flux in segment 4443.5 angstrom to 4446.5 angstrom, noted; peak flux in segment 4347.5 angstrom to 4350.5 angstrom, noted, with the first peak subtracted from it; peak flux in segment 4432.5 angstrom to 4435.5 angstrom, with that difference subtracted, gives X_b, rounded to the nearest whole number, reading 20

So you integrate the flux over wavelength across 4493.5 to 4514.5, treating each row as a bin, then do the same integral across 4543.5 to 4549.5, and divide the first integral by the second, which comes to 3.7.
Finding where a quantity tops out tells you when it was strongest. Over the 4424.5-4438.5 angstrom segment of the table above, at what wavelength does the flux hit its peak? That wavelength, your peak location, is 4430.0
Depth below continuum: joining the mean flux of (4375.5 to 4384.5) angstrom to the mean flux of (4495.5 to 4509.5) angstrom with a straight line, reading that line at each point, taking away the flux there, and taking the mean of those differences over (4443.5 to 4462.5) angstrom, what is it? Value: 0.9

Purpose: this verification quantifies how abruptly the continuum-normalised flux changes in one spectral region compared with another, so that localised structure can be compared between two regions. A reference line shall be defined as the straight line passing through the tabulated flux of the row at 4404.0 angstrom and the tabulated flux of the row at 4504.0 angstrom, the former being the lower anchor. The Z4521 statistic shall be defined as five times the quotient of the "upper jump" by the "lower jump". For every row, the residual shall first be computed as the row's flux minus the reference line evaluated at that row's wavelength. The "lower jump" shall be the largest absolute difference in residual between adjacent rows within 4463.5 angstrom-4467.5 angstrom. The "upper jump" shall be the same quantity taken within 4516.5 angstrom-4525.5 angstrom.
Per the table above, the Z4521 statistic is 4.4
